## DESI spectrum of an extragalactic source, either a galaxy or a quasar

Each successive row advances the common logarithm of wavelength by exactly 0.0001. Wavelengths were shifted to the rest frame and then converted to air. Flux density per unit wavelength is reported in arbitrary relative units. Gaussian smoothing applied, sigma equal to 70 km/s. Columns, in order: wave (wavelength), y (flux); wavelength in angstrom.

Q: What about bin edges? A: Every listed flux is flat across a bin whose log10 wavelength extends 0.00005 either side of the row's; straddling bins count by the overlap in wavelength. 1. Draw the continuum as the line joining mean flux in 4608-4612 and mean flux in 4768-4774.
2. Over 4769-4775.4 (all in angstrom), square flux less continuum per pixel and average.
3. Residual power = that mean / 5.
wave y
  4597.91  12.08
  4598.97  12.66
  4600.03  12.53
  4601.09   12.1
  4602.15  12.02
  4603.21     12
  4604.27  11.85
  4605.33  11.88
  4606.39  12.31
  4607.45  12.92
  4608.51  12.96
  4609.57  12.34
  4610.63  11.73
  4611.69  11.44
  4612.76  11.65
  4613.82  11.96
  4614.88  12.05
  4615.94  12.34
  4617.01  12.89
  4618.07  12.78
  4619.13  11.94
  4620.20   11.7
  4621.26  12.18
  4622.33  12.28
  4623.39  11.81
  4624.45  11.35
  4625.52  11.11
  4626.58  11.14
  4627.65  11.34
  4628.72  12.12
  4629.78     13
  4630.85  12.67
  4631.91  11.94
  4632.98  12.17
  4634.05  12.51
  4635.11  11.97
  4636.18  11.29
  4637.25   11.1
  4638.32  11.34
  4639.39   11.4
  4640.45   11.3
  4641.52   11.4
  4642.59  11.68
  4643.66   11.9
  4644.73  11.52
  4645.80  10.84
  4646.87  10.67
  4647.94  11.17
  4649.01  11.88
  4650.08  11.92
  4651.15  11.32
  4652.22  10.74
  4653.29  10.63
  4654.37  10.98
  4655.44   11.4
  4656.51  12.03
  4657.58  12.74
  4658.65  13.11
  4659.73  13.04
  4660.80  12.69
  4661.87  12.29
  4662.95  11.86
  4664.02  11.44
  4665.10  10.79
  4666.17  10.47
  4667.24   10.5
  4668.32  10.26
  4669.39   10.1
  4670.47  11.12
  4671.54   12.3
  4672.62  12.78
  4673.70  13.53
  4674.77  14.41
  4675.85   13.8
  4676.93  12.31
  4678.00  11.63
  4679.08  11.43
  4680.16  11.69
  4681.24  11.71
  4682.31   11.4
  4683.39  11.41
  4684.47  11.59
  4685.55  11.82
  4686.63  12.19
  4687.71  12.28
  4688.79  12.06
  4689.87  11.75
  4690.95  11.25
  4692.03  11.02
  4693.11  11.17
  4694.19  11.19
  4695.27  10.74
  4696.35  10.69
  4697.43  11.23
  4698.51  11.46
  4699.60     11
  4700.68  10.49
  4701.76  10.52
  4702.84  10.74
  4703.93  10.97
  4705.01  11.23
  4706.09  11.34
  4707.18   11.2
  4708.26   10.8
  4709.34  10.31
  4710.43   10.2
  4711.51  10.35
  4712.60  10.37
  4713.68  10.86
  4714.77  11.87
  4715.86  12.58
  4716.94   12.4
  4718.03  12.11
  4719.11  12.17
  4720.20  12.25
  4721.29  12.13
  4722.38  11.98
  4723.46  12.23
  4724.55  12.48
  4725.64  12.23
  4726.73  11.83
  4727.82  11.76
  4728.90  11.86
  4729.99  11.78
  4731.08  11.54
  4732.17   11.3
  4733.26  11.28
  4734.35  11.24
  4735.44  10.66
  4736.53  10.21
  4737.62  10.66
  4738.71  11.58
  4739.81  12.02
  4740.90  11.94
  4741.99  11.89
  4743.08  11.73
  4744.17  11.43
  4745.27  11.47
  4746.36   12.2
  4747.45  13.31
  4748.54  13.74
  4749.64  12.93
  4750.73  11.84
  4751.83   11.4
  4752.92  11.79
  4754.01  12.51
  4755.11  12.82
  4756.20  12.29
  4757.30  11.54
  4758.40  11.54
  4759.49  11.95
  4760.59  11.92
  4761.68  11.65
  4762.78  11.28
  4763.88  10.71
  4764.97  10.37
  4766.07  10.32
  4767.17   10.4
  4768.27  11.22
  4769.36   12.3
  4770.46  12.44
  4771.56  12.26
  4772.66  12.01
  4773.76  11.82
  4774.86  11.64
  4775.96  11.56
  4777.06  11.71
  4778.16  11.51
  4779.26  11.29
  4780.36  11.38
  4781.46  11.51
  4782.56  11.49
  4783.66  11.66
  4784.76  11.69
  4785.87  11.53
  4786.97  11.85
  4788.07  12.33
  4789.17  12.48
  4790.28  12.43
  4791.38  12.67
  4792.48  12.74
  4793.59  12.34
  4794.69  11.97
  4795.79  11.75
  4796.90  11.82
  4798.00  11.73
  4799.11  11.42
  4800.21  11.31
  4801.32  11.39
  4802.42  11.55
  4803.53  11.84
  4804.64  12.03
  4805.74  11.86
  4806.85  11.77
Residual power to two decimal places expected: 0.02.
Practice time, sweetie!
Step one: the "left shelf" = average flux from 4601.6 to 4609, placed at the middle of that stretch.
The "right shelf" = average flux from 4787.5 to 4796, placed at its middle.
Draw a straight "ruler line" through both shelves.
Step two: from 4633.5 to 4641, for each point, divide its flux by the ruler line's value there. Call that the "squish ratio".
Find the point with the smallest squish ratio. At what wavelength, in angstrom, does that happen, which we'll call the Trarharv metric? 4637.25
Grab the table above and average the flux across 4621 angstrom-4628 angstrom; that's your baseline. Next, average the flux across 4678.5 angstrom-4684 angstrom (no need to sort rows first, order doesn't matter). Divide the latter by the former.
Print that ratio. 0.99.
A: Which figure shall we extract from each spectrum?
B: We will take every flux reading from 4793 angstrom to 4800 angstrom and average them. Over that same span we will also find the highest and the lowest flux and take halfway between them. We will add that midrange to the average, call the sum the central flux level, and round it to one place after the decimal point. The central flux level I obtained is 23.7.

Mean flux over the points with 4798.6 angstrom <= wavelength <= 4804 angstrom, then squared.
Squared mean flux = 132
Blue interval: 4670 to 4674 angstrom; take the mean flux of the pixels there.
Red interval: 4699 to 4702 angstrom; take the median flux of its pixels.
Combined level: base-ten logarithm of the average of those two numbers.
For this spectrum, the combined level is 1.06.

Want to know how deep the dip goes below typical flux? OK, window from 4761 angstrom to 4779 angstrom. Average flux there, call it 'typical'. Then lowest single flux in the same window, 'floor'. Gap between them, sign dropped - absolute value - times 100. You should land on 113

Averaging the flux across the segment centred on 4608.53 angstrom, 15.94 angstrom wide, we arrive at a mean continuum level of 12.1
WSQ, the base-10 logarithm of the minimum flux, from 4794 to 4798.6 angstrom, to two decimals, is 1.07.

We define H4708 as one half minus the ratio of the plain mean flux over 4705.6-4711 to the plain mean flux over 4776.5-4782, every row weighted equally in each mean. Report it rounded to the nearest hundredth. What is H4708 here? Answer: -0.44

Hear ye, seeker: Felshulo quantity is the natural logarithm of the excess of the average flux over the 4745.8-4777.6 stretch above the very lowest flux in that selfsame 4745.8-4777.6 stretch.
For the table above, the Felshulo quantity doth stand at 0.42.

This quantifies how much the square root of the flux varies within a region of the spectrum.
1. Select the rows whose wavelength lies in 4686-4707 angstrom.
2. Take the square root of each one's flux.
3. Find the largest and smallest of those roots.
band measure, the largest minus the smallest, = 0.27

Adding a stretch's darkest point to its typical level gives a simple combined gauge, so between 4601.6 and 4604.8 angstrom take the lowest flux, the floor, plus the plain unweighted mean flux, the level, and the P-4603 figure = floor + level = 23.8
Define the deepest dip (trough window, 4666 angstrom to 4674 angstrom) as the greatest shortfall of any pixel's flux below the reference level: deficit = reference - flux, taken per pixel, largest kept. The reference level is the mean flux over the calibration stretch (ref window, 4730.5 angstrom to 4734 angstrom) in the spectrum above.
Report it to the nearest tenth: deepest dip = 1.3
